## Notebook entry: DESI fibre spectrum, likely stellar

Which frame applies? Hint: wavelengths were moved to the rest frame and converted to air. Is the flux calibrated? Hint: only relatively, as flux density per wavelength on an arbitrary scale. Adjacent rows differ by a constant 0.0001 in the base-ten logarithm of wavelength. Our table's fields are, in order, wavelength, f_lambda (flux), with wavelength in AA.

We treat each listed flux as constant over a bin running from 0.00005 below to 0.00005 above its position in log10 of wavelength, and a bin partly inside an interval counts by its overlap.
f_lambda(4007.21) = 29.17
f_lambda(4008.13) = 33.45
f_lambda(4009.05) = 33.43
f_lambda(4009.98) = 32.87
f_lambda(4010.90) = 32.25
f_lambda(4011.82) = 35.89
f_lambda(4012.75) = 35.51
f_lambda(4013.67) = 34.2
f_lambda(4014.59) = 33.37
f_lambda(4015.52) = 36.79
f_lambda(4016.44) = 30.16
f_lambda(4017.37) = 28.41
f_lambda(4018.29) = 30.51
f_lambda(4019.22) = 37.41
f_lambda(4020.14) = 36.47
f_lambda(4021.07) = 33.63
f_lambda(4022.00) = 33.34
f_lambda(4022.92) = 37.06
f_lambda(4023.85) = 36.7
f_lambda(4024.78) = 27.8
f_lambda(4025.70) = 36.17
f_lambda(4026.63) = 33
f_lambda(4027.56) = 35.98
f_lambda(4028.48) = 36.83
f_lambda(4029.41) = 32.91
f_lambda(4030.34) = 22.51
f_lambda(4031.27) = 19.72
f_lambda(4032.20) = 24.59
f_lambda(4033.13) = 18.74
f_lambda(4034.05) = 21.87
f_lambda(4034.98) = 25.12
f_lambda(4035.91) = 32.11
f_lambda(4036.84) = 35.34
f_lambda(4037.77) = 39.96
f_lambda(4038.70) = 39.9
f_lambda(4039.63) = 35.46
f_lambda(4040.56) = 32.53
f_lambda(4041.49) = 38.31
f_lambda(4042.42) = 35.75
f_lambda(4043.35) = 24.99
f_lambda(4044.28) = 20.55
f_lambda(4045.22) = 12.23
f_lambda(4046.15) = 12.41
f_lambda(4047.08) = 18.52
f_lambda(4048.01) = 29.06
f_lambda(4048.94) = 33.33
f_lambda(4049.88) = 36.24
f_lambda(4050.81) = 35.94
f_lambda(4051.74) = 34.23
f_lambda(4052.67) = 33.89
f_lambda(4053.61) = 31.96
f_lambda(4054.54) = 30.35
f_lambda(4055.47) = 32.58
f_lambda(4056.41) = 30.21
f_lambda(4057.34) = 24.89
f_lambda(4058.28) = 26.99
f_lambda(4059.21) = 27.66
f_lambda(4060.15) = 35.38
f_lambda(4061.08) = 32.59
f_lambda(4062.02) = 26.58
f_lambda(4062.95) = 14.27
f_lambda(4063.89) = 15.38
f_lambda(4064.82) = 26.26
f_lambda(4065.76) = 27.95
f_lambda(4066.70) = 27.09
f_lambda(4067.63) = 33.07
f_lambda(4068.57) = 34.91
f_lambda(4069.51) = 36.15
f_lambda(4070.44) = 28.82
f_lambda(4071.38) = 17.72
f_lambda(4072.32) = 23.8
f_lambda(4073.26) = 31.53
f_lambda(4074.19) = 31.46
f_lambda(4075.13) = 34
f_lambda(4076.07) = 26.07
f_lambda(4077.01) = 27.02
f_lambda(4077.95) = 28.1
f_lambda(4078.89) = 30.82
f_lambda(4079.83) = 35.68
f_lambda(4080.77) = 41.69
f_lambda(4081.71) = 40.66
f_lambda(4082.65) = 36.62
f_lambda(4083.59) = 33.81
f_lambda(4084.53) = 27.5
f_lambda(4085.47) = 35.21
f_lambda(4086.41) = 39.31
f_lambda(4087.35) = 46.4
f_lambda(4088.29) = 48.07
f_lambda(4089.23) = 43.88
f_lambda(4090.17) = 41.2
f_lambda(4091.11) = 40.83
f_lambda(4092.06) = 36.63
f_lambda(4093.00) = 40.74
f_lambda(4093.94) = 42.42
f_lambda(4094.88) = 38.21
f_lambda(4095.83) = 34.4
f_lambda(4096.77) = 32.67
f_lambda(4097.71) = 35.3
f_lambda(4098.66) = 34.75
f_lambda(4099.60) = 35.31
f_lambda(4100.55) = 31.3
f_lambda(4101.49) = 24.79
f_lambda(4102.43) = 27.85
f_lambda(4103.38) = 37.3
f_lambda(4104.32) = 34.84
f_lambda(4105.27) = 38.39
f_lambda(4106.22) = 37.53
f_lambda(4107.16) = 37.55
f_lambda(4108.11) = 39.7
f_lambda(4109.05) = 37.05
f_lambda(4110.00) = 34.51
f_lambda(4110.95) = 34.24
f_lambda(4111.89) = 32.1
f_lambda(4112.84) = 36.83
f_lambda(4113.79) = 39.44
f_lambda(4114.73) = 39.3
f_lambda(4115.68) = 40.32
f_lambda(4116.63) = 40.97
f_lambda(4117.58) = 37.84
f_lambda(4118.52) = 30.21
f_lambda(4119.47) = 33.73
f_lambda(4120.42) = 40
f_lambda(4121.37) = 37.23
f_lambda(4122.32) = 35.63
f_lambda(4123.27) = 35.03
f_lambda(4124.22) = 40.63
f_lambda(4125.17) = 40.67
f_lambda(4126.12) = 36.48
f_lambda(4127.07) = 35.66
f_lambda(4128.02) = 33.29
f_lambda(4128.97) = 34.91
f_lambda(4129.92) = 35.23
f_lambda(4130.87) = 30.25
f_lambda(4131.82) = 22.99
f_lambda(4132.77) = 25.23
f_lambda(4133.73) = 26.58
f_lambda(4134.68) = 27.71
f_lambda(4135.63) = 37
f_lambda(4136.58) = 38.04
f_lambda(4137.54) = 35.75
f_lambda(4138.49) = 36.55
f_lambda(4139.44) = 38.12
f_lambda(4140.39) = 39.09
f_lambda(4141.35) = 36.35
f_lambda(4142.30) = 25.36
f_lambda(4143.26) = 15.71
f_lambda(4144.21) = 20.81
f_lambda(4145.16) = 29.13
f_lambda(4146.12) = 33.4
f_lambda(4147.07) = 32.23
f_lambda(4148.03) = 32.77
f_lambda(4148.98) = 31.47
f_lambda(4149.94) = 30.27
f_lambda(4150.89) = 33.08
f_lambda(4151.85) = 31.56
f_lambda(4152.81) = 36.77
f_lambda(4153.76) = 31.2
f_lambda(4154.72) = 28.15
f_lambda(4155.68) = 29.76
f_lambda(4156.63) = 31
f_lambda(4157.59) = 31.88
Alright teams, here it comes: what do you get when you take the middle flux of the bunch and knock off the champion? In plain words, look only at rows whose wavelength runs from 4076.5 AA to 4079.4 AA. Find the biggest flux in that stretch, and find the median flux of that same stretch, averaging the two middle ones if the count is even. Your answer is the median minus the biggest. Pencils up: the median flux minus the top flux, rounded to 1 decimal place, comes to -2.7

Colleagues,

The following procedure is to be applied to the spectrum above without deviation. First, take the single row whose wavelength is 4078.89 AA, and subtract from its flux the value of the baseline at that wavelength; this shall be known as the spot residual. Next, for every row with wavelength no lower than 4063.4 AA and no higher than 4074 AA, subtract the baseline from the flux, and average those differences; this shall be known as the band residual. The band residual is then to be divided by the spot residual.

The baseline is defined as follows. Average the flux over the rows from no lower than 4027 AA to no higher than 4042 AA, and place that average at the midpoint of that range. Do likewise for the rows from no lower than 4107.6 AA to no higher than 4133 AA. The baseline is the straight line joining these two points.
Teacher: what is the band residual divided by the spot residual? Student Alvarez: 2.1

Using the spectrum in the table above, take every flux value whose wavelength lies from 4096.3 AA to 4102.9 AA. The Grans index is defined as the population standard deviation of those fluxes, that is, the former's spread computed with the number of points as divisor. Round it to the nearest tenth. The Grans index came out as 3.8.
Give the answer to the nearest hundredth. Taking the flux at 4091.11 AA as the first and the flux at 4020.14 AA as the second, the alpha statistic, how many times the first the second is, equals 0.89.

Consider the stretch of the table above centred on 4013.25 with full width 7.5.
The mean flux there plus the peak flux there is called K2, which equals 71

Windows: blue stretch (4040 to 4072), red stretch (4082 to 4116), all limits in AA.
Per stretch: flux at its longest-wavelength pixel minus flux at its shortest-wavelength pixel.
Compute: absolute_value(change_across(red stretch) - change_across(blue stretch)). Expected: 19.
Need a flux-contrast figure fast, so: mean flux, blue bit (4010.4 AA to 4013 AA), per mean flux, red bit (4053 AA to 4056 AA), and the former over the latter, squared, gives 1.2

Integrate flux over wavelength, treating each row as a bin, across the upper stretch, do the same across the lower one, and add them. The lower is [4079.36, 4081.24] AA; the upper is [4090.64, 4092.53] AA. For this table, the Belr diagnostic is 146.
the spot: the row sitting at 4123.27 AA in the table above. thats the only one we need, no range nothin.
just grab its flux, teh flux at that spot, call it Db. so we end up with 35.03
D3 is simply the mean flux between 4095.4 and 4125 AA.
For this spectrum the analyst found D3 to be 36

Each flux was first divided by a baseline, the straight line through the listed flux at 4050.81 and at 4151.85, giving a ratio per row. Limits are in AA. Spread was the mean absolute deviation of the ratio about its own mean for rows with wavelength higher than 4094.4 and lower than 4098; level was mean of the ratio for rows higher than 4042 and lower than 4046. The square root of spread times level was 0.17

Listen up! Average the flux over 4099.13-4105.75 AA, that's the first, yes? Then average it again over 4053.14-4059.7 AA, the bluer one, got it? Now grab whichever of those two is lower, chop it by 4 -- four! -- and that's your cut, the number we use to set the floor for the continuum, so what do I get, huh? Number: 7.3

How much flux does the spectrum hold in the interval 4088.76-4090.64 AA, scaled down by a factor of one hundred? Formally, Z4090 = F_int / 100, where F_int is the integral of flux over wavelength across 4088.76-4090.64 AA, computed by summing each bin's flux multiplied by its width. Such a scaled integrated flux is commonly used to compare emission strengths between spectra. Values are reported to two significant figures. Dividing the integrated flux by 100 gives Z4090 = 0.80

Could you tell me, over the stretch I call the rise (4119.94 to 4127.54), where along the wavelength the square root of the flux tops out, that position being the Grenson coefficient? 4125.17 AA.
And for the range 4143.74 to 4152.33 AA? 4146.12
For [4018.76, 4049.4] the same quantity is 4037.77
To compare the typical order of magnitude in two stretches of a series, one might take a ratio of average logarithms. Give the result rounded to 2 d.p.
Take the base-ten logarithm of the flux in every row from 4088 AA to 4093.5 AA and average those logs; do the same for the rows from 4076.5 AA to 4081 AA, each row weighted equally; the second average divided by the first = 0.93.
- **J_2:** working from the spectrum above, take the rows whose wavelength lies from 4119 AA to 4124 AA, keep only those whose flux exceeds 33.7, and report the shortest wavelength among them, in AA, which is 4119.47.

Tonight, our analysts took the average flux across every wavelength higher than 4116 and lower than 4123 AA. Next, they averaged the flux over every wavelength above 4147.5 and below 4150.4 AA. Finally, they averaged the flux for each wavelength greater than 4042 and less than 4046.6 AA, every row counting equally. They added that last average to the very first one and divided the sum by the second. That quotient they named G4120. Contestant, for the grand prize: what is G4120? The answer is 1.83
